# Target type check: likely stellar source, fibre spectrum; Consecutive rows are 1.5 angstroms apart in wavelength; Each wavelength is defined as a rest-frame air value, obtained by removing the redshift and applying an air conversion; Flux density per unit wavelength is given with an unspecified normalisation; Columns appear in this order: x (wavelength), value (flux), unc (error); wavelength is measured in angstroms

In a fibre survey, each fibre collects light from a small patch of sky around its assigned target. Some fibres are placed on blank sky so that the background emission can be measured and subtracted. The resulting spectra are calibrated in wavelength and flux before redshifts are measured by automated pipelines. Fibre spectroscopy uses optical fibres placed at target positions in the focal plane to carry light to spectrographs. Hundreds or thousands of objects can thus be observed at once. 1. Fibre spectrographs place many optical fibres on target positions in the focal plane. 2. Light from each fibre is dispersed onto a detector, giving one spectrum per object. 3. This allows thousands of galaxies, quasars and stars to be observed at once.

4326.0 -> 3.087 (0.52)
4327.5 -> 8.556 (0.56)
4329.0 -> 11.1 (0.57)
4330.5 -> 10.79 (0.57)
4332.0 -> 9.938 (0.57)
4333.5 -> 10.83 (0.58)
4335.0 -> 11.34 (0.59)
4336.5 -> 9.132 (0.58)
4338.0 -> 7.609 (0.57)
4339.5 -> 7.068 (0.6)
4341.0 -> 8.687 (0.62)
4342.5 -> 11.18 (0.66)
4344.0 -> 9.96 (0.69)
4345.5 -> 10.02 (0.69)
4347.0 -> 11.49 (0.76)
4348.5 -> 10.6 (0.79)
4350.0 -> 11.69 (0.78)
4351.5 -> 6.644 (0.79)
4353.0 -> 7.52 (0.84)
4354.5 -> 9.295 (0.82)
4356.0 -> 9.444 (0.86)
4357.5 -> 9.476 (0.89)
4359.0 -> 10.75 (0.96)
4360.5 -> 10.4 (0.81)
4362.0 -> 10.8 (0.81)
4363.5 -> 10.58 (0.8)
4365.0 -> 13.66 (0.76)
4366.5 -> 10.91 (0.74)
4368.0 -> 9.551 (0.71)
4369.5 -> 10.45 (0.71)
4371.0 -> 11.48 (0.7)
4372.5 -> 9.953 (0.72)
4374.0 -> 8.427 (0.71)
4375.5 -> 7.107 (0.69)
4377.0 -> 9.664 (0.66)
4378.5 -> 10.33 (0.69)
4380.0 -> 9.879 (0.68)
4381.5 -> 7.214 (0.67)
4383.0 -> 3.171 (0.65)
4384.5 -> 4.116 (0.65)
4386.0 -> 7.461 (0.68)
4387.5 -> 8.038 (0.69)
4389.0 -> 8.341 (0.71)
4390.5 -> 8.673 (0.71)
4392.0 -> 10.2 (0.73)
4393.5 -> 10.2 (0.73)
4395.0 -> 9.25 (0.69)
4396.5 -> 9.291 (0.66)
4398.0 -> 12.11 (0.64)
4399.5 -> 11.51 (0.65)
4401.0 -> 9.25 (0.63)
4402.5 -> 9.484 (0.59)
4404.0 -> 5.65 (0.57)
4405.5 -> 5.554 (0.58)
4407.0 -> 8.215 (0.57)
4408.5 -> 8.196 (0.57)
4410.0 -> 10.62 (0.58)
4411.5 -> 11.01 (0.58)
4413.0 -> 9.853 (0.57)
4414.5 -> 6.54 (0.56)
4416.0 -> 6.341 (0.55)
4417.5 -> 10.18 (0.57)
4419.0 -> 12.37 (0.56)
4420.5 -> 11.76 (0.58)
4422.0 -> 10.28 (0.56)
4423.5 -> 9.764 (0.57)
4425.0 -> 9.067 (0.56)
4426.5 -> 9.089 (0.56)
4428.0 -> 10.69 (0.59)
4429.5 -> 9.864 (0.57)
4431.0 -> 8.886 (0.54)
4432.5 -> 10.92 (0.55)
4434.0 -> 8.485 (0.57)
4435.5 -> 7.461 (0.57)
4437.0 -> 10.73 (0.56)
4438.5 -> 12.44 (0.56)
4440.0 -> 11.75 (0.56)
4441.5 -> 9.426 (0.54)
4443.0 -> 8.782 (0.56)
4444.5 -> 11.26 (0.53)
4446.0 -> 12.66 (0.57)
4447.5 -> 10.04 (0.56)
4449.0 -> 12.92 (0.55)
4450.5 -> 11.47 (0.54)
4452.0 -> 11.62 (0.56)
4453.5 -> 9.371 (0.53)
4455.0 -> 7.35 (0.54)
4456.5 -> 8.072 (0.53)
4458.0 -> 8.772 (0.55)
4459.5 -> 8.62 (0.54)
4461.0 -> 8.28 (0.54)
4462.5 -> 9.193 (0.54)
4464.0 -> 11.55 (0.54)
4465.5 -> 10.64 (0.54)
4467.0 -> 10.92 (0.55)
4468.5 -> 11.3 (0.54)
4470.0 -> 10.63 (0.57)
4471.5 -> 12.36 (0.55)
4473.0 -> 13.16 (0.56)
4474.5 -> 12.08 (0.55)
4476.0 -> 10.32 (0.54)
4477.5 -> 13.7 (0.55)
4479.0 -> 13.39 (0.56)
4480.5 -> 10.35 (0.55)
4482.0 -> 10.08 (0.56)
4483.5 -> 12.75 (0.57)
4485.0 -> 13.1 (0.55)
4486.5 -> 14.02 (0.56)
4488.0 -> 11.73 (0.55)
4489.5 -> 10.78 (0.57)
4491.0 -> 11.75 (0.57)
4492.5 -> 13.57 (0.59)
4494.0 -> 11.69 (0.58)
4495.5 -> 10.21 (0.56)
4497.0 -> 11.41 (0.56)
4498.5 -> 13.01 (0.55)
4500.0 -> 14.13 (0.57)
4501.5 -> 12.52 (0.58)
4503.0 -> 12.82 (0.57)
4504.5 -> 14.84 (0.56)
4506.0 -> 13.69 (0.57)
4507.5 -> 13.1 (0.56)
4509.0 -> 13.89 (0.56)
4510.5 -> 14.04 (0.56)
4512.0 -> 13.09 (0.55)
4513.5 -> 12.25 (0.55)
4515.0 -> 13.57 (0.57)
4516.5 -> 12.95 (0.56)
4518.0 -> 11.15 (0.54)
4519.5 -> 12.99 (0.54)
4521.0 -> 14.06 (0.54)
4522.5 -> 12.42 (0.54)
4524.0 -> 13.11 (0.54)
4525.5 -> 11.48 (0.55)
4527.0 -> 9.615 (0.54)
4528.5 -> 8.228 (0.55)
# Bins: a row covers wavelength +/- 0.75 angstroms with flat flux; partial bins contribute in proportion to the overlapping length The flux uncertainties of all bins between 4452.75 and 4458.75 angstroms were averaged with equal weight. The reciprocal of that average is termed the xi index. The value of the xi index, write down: 1.86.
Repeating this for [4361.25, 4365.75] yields 1.27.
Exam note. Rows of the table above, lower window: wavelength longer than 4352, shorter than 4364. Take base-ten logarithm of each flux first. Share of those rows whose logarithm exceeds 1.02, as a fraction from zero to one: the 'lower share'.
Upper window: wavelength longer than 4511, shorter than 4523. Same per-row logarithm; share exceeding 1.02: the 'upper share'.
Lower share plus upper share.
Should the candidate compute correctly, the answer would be 1.4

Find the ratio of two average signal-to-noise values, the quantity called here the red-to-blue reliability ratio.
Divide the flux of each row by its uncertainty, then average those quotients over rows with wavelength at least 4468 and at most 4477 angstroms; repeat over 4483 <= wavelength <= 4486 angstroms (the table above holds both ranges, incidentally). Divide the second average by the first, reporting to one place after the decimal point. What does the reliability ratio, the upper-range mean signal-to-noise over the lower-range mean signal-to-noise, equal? 1.1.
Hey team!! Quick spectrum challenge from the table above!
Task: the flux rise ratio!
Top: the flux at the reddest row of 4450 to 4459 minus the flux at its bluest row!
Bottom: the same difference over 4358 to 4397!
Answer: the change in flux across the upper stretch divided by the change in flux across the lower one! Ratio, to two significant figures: 1.8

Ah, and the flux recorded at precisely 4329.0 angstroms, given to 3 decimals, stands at 11.100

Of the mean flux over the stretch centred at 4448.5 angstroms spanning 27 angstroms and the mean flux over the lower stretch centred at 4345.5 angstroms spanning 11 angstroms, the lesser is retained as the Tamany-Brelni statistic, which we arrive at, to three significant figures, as 10.1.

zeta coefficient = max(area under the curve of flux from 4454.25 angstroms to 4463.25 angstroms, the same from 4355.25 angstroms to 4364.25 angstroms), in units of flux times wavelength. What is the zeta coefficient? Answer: 92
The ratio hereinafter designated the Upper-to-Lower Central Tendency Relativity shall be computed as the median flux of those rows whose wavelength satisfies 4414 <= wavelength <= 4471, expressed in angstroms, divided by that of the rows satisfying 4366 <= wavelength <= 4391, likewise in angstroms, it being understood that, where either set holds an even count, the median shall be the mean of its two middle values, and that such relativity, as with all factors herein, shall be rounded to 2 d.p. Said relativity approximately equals 1.17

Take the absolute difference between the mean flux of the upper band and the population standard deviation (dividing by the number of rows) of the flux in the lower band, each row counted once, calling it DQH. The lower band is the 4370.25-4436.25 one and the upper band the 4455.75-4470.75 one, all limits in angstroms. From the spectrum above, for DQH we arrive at 7.8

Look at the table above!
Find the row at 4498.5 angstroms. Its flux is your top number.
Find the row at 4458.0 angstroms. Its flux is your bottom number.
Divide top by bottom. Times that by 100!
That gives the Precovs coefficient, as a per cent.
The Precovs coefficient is 148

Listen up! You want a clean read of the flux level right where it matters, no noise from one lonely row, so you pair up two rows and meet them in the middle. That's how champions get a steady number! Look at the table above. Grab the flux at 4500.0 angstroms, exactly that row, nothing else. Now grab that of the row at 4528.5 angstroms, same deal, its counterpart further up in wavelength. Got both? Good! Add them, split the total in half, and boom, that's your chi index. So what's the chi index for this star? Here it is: 11.2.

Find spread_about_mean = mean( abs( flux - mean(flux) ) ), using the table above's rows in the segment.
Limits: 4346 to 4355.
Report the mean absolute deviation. 1.72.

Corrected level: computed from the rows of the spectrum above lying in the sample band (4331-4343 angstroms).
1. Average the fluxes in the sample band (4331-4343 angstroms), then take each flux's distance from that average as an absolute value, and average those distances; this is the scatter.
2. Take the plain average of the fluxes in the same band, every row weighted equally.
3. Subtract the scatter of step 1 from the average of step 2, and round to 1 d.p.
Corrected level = 8.1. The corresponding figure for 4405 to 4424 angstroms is 7.5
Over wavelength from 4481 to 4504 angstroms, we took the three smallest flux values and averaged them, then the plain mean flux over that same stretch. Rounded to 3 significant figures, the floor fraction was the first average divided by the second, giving 0.846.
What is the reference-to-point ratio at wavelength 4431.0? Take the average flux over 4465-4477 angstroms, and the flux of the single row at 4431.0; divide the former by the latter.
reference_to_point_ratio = 1.29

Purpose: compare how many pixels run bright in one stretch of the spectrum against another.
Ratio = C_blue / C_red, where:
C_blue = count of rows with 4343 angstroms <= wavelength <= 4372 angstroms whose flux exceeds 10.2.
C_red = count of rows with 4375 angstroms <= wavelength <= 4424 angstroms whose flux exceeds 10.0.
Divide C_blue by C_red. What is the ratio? 1.00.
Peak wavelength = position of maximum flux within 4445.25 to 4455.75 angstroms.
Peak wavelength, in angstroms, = 4449.0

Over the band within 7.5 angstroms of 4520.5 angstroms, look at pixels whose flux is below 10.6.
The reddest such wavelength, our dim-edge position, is 4527.0 angstroms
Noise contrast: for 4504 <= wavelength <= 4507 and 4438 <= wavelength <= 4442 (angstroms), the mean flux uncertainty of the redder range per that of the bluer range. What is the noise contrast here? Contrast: 1.02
